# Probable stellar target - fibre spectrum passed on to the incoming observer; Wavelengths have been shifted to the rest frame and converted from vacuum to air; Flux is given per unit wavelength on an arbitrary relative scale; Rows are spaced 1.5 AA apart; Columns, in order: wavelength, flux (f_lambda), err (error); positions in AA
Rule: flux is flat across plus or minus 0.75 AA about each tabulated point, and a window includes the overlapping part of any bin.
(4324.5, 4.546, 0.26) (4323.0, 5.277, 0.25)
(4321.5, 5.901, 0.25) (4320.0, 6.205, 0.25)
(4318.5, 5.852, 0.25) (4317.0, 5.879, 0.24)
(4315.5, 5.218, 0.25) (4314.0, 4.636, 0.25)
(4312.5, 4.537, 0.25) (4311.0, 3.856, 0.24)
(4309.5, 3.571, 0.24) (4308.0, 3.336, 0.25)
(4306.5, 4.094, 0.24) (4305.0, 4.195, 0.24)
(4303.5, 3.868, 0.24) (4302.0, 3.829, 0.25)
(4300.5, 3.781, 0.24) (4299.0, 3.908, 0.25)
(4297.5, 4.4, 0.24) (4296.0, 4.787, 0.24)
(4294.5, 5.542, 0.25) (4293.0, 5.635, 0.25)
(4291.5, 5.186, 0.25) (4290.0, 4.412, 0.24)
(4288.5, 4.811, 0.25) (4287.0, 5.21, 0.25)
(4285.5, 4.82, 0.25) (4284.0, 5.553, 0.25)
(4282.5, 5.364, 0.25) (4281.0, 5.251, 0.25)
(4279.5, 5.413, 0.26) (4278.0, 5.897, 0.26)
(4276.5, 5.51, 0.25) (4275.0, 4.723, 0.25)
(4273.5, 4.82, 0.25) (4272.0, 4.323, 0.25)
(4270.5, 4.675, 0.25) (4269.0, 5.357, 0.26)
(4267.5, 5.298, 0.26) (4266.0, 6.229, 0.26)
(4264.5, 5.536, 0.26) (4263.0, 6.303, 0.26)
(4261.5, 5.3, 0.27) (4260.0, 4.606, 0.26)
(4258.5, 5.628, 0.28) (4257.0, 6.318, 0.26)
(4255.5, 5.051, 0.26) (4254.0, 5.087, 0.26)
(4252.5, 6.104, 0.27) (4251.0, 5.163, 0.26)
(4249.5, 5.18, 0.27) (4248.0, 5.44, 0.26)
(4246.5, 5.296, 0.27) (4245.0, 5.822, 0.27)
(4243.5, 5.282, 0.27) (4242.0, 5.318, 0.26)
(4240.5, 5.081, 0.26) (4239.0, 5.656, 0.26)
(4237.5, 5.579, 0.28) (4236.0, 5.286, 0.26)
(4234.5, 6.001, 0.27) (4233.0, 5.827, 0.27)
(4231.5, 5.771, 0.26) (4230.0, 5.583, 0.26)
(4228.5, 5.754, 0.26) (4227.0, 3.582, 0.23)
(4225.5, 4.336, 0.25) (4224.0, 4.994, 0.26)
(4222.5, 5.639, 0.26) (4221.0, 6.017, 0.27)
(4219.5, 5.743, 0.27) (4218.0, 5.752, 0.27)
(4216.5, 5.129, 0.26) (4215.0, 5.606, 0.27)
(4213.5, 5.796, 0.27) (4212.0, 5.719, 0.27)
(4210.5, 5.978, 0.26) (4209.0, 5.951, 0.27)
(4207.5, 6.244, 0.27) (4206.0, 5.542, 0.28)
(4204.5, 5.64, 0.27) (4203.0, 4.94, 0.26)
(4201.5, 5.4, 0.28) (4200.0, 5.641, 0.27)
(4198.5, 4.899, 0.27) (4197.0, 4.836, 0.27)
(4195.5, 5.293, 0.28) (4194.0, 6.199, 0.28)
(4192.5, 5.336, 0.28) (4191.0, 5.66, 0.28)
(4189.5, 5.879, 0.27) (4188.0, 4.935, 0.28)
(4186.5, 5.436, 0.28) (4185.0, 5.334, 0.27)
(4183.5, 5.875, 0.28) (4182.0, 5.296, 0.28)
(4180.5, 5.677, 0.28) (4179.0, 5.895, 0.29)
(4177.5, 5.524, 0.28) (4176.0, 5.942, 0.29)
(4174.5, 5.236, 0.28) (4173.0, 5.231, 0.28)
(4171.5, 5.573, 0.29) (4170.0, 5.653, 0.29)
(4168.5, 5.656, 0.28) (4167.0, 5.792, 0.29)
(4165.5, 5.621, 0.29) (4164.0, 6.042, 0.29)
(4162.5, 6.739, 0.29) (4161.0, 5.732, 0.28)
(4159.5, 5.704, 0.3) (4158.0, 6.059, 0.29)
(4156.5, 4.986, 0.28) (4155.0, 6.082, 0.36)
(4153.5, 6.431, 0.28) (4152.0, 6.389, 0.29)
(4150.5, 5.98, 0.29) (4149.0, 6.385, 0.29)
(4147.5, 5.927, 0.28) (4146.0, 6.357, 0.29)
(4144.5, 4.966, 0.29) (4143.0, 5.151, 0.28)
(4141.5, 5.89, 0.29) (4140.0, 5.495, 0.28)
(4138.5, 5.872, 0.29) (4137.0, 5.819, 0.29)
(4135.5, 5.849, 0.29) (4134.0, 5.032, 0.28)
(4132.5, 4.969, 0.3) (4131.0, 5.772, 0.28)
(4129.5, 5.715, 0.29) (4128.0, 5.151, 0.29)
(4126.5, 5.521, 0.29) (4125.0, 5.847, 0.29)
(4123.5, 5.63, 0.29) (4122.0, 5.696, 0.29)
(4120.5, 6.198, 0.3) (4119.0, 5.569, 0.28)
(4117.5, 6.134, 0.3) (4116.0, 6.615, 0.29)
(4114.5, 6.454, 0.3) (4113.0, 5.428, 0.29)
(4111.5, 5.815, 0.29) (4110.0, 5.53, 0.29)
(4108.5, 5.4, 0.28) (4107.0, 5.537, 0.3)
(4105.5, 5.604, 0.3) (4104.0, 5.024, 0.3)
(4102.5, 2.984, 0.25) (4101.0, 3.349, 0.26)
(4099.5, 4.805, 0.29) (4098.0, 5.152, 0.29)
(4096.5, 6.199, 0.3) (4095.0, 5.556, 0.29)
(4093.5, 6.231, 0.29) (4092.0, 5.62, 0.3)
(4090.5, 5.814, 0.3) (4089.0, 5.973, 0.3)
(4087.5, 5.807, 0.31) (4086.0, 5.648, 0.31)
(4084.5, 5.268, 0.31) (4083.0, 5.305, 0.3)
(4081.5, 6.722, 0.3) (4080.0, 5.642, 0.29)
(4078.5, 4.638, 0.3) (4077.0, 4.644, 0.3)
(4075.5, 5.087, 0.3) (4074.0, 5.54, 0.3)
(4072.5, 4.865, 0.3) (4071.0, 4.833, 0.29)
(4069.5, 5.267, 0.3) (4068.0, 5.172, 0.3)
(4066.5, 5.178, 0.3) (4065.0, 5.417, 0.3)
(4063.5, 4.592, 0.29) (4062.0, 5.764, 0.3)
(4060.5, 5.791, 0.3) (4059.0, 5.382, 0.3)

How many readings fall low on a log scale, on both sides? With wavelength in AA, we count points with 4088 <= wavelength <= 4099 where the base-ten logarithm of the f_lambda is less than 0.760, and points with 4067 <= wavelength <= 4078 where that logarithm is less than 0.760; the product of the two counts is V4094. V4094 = 21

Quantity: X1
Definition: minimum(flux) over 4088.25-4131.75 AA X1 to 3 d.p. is 2.984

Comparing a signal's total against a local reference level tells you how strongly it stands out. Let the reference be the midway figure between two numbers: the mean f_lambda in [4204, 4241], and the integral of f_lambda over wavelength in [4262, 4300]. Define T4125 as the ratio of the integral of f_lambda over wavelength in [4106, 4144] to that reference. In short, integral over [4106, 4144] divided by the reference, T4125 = 2.14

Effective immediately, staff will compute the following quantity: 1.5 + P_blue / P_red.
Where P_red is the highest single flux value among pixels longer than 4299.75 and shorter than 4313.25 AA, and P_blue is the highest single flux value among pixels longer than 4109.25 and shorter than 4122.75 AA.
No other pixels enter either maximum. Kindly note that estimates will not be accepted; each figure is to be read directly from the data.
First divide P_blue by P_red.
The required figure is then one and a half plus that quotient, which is 3.0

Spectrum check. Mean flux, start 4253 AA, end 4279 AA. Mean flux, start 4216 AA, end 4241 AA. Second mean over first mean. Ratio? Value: 1.01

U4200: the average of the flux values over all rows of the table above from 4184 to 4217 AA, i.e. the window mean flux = 5.5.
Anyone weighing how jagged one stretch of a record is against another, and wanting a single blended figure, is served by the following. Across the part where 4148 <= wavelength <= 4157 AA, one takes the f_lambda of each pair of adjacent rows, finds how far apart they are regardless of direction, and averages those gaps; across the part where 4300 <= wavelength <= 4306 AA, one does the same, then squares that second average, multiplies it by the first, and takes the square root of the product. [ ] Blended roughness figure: 0.094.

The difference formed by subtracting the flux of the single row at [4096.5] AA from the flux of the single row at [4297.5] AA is -1.8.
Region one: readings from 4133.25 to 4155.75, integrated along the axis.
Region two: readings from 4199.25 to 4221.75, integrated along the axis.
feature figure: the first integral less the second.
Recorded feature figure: 3.8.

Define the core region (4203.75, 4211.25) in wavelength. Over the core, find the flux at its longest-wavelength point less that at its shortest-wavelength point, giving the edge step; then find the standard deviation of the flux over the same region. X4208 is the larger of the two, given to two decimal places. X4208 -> 0.34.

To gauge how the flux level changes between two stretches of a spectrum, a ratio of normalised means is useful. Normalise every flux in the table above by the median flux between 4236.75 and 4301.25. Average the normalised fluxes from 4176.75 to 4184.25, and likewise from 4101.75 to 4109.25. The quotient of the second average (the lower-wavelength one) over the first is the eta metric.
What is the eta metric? 0.87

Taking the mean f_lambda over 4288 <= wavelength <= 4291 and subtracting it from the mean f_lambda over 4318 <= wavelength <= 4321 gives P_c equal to 1.4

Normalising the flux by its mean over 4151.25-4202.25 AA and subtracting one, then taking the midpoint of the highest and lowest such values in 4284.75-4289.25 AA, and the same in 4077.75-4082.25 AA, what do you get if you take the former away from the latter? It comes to 0.12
